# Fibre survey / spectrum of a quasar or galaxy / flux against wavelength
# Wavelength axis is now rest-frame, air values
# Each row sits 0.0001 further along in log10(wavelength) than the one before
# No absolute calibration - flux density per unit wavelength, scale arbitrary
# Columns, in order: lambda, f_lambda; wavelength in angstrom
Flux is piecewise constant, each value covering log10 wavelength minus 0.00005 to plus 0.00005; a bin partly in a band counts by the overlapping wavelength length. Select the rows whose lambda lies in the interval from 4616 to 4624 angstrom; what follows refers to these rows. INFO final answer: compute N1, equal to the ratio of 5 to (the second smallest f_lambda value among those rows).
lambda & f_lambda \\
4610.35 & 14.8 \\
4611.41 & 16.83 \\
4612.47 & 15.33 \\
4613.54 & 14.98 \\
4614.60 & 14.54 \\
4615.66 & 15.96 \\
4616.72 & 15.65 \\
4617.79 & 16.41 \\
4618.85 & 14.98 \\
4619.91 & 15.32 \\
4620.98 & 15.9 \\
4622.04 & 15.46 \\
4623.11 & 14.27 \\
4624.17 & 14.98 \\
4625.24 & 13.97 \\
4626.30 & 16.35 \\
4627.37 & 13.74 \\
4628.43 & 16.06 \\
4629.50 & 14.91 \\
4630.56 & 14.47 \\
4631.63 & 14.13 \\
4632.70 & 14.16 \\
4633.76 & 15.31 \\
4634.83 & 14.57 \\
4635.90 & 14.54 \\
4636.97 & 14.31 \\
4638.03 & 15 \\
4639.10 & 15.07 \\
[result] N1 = 0.334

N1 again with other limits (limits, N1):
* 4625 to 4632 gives 0.358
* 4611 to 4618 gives 0.334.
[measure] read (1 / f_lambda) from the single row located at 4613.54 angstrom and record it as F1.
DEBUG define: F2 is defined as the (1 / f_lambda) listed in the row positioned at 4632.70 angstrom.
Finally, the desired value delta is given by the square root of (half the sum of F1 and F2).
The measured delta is 0.262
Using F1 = 0.067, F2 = 0.071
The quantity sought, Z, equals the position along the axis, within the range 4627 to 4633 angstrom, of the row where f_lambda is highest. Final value 4628.43 angstrom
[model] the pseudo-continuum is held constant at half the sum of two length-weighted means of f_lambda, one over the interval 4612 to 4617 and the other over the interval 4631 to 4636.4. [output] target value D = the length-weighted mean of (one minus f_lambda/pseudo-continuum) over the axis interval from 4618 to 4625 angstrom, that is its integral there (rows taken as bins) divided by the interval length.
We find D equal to -0.02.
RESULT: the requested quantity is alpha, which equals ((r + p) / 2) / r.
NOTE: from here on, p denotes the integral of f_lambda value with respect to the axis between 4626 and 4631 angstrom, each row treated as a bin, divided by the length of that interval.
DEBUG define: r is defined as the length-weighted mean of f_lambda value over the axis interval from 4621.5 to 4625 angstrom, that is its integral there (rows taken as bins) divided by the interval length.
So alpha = 1.01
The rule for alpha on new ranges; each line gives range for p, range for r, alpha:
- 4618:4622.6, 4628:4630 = 1.00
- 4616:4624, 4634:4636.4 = 1.03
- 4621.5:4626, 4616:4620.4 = 0.97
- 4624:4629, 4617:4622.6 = 0.98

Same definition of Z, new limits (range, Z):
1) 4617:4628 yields 4617.79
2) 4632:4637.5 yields 4633.76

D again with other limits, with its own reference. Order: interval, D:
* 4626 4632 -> 0.00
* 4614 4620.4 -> -0.04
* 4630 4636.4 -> 0.02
